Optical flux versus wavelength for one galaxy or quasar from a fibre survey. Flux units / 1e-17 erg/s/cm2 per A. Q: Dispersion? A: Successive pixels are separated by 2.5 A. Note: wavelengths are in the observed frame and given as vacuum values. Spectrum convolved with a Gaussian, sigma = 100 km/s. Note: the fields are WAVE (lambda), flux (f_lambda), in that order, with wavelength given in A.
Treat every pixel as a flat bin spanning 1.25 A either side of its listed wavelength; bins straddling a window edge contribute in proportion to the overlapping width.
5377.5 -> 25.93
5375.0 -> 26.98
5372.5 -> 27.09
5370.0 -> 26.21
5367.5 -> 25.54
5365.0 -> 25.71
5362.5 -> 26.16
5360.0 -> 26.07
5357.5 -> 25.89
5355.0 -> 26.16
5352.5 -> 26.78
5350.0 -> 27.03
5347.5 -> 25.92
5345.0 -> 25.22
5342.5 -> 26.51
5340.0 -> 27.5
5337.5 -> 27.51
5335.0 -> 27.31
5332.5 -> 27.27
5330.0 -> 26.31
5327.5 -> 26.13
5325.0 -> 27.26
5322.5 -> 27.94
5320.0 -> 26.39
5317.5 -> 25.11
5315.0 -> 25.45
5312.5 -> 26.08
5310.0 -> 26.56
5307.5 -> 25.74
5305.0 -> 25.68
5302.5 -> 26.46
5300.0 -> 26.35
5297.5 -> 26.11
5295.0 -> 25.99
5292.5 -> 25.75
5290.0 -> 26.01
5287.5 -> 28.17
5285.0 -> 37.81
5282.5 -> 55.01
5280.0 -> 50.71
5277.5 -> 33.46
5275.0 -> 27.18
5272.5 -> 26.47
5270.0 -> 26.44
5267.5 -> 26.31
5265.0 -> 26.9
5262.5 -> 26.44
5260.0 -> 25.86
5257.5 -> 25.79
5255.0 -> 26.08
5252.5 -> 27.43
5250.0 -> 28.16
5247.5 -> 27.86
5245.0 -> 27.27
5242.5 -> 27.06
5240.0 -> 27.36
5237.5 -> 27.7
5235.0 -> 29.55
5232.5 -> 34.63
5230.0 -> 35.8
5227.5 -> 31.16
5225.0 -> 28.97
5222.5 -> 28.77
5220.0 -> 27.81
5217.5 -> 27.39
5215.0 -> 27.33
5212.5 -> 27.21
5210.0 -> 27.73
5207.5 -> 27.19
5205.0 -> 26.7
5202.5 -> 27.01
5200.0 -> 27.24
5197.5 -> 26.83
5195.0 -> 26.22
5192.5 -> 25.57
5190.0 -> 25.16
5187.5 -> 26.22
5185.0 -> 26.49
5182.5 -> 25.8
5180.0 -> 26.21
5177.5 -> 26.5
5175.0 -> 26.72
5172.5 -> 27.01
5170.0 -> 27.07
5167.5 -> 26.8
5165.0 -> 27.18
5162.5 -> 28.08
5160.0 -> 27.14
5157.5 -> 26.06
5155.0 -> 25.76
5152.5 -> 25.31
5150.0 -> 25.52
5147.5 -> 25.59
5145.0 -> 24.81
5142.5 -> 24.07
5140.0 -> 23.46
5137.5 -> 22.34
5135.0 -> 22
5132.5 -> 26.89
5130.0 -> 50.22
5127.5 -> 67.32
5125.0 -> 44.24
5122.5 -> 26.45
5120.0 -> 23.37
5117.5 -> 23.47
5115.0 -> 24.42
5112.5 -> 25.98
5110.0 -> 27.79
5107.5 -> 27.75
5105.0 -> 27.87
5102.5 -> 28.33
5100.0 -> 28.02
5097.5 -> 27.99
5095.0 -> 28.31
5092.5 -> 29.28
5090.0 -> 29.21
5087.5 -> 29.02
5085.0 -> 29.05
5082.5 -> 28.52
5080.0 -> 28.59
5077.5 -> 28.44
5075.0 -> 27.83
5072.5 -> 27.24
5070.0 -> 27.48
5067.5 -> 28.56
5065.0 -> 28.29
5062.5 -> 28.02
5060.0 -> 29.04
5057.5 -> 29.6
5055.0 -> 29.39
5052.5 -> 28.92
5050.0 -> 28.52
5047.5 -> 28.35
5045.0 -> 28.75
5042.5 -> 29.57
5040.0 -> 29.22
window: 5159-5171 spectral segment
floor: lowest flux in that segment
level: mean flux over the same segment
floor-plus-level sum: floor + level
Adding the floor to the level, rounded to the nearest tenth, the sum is 54.1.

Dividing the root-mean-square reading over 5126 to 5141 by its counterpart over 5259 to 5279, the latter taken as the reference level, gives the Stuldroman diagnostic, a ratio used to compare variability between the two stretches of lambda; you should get 1.43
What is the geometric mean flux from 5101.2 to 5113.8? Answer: 28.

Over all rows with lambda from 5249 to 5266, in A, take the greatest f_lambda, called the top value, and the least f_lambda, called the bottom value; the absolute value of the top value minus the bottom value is 2.4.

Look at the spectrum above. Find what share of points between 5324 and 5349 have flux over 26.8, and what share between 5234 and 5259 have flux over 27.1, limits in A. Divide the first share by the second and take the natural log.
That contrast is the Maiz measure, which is -0.3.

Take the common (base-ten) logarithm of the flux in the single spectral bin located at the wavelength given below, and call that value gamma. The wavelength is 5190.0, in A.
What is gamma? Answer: 1.401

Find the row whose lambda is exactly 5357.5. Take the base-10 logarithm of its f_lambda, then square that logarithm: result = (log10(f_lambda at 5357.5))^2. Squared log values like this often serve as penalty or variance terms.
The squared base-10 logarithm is 2.00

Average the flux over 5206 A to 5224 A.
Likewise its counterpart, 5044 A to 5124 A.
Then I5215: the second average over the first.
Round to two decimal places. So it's 1.01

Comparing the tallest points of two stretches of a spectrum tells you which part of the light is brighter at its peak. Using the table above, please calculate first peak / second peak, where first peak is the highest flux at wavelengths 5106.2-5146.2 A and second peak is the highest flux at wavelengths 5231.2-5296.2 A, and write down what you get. 1.22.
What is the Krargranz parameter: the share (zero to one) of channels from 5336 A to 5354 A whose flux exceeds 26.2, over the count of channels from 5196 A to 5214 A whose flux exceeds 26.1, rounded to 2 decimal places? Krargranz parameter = 0.10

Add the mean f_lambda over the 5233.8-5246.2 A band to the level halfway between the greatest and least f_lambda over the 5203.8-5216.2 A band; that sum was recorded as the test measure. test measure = 55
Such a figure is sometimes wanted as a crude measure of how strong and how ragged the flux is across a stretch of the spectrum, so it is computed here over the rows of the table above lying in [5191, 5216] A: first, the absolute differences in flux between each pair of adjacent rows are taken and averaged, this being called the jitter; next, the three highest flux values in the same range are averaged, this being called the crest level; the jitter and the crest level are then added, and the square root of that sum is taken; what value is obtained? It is 5.28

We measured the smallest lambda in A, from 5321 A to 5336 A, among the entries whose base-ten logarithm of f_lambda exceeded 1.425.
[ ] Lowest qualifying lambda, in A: 5322.5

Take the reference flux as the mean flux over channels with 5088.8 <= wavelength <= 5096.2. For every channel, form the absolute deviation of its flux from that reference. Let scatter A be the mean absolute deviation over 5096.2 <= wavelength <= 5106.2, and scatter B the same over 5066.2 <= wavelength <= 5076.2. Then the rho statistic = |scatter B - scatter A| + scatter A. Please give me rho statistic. 1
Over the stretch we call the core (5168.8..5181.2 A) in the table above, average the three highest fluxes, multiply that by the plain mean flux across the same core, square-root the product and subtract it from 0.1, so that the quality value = -26.7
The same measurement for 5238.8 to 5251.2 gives -27.6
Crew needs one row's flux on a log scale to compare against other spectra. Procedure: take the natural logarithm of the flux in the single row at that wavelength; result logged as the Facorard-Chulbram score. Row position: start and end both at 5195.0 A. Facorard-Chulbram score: 3.27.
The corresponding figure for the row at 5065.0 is 3.34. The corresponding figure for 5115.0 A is 3.20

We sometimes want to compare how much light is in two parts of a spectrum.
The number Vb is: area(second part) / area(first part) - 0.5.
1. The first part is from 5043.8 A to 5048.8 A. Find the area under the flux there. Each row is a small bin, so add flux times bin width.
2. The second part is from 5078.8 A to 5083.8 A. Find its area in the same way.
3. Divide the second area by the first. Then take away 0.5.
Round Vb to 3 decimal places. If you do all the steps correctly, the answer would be 0.500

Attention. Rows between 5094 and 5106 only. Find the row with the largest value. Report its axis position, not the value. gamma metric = 5102.5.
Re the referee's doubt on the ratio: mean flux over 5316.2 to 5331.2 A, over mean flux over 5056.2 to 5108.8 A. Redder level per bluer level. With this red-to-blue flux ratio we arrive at 0.93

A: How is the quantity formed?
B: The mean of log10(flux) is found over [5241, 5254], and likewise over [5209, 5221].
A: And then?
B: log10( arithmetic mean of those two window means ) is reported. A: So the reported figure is 0.158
